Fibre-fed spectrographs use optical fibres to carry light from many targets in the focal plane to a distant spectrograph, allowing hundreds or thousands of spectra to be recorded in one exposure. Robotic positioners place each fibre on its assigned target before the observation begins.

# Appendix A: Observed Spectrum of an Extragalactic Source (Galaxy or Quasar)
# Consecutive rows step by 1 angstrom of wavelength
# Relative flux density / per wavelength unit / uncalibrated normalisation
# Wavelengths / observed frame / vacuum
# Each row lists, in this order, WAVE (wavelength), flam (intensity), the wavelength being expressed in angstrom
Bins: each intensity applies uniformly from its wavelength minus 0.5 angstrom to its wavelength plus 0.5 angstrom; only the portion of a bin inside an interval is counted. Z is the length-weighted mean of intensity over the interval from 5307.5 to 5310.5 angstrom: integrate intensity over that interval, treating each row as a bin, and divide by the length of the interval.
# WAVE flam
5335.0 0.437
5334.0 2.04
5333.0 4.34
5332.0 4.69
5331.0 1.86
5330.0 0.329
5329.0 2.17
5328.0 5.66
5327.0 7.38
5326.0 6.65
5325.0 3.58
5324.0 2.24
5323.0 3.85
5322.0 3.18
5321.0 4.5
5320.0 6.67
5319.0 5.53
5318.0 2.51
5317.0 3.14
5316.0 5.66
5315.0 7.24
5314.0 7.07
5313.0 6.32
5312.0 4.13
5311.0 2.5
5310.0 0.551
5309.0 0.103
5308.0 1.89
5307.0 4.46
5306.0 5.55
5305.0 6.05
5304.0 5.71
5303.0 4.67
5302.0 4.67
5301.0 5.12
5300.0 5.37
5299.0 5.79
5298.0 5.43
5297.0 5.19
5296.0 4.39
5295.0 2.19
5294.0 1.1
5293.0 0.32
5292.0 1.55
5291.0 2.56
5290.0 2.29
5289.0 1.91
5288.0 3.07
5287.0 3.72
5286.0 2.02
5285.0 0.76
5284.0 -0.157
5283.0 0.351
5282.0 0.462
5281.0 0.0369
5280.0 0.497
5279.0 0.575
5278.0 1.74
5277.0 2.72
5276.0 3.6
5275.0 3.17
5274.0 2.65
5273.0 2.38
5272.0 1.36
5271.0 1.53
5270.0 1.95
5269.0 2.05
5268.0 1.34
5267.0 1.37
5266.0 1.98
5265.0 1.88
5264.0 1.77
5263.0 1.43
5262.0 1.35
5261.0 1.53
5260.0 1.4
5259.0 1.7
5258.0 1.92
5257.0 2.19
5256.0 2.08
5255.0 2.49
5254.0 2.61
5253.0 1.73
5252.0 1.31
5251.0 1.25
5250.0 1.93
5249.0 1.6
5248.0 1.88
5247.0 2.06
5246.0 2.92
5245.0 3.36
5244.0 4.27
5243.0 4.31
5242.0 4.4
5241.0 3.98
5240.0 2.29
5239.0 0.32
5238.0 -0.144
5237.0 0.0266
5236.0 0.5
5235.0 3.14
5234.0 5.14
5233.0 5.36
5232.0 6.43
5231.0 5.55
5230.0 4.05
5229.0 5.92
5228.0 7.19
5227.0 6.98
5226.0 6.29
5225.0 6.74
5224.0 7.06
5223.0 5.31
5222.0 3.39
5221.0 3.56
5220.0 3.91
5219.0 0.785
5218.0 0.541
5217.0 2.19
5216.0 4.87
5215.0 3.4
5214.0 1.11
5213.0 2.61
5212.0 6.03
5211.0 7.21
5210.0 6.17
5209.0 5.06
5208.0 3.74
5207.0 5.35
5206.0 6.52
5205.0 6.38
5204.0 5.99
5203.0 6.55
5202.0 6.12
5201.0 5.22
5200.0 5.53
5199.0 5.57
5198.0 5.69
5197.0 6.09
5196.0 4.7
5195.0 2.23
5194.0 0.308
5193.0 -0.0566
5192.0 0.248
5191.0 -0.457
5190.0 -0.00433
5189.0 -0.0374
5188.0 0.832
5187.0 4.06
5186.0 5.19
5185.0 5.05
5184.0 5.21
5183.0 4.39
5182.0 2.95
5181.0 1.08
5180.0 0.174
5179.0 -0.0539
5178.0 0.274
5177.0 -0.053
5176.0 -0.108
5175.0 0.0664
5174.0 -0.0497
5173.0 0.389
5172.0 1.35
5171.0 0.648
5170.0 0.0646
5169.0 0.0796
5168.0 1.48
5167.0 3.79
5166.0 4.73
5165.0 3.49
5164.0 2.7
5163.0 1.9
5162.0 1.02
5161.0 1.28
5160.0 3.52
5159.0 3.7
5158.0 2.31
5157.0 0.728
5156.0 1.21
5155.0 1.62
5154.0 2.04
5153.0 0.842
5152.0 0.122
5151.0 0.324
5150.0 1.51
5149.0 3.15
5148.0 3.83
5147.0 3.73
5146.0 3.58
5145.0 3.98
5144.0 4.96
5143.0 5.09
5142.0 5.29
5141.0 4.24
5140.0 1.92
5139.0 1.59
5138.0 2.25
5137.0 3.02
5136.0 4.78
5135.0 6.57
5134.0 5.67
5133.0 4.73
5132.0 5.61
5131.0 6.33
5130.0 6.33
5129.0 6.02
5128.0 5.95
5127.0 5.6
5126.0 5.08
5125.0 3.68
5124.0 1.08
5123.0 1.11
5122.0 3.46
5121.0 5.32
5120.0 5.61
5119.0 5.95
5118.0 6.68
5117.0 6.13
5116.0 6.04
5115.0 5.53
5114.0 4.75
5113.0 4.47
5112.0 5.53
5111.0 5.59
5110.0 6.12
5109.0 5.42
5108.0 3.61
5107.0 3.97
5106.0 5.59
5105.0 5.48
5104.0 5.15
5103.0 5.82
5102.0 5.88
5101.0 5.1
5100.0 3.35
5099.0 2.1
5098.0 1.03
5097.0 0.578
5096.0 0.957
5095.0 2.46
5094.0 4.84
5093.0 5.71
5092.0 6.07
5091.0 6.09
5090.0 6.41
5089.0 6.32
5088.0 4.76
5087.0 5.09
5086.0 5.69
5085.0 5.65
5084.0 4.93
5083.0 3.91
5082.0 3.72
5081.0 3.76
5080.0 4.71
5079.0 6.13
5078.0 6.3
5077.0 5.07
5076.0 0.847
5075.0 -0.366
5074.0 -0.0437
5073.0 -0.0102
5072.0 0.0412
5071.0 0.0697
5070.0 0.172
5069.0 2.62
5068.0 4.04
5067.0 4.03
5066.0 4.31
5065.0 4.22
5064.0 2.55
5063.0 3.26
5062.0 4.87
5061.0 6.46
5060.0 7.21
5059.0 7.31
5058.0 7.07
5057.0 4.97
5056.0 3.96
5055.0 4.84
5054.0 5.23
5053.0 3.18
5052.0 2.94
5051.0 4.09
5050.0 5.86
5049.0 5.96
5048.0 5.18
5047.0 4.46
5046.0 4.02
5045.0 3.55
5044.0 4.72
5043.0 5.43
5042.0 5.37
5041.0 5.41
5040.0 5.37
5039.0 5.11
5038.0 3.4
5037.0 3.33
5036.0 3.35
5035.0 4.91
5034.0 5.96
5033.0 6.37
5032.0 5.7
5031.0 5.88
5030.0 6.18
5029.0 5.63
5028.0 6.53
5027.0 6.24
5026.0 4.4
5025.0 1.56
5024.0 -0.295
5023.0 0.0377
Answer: 1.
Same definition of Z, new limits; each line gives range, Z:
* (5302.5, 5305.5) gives 5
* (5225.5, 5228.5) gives 7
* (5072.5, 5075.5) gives 0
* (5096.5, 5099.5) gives 1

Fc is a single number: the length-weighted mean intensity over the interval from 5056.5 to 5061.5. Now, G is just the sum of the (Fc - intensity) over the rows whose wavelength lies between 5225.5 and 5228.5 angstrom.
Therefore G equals -1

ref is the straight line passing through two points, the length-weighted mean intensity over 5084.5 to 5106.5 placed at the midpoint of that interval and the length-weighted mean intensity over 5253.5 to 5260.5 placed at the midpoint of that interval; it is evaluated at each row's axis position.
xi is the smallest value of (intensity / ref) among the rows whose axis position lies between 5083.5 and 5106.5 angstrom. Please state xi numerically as 0.13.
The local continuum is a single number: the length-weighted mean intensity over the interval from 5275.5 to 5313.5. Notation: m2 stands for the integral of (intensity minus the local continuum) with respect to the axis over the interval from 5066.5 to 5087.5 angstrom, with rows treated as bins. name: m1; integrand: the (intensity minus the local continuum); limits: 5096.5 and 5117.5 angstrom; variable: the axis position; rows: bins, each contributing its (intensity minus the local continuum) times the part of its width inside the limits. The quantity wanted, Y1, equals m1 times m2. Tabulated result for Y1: 222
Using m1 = 37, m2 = 6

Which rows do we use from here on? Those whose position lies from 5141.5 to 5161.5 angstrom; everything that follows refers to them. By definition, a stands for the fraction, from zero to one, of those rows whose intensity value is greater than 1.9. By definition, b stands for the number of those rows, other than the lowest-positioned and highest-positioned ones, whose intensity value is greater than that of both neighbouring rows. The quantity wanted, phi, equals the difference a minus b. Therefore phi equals -2.4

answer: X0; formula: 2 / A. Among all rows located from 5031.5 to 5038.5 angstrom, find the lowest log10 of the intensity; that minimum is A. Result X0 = 4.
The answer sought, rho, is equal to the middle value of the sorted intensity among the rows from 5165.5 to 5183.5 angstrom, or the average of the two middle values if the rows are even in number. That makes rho 0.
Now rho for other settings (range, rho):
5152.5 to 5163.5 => 2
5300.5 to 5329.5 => 5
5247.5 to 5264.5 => 2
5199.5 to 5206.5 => 6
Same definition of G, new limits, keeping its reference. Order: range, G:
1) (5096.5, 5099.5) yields 16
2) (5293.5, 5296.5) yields 12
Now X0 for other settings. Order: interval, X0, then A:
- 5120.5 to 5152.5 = -2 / -0.9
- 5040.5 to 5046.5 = 4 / 0.6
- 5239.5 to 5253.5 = 21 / 0.1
